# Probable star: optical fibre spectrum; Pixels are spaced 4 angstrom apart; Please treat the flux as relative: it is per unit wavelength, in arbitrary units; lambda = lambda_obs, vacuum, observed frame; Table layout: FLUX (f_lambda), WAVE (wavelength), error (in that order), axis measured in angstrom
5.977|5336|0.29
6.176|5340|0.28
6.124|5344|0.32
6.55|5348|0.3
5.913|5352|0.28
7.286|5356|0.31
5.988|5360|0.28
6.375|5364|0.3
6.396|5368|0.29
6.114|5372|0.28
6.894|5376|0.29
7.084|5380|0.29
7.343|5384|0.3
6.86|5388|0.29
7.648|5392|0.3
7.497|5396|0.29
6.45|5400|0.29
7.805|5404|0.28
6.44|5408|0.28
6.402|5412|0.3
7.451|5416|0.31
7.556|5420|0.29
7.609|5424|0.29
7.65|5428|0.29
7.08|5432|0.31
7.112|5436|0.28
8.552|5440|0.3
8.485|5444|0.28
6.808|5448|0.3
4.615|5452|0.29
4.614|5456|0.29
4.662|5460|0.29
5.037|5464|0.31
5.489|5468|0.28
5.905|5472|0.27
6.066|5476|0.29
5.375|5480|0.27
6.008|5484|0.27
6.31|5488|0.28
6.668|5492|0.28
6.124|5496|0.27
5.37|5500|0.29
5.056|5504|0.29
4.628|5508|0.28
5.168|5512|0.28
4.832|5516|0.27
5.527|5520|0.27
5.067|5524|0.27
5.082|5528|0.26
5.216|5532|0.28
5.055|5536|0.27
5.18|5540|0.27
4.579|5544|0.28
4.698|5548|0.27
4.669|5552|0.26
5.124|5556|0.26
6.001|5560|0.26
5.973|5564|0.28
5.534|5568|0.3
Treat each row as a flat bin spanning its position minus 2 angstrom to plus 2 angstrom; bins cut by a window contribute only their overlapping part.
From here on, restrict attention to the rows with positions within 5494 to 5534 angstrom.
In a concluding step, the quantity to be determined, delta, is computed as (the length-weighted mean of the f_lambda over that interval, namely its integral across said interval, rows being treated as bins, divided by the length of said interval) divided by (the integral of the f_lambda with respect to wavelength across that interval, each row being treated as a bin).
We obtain 0.025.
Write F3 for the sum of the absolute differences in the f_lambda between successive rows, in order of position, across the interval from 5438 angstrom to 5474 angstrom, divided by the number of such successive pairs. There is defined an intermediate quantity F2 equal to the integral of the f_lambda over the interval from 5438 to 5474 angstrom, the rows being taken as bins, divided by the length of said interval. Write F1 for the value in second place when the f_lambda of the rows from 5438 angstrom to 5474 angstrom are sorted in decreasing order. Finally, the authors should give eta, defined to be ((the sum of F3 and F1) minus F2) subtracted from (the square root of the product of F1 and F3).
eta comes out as -0.77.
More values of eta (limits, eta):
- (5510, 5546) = 0.83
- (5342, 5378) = 0.98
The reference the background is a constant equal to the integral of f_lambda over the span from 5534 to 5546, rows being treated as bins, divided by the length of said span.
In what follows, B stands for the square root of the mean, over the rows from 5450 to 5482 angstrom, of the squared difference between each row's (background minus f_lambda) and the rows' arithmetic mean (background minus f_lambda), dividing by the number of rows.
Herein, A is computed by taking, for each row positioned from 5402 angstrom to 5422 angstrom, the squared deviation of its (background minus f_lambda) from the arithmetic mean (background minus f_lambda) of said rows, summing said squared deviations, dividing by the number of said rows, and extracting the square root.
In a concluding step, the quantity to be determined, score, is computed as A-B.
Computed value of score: 0.0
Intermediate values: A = 0.59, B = 0.54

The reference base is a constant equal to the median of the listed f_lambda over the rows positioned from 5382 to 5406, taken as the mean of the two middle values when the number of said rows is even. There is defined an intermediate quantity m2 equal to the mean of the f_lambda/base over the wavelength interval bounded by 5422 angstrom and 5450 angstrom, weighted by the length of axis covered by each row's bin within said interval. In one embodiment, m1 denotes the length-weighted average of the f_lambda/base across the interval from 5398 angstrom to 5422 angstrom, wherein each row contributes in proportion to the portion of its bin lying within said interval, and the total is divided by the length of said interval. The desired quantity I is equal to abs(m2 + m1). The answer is 2.0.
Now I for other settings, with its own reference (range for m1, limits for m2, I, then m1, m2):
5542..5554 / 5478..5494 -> 1.4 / 0.63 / 0.82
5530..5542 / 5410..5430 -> 1.7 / 0.69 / 0.99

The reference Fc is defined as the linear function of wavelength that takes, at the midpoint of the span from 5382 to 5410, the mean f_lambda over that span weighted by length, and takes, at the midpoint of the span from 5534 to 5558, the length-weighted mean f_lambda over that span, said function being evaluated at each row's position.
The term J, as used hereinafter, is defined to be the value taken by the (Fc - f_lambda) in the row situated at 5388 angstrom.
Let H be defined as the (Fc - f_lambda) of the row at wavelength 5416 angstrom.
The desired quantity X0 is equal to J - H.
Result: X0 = 1.0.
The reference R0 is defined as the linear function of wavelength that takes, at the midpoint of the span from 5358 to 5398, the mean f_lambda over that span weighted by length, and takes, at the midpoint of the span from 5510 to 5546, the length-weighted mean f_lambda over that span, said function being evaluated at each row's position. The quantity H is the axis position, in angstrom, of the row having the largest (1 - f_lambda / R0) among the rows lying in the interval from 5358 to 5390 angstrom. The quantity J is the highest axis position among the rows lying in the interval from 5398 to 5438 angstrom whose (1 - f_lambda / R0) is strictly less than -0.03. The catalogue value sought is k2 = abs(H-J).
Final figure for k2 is 76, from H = 5360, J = 5436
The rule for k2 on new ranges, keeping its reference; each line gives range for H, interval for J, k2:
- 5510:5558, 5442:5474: 44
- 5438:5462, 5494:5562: 108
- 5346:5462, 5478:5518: 44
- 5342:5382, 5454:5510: 144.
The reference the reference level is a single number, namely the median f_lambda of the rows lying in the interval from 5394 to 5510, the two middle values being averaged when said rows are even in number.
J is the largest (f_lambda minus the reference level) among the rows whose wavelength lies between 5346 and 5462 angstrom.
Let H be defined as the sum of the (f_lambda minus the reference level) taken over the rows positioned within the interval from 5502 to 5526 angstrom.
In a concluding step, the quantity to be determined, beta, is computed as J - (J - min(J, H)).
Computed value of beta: -8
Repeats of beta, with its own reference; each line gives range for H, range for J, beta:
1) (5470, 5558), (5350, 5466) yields -23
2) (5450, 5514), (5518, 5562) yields -15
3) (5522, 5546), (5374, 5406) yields -8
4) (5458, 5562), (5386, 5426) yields -28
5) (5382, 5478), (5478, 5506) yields 0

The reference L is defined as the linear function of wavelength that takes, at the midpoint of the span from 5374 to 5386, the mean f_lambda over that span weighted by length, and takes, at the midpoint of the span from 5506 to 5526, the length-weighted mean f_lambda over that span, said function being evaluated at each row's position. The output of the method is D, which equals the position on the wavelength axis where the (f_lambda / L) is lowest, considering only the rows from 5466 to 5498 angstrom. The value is 5468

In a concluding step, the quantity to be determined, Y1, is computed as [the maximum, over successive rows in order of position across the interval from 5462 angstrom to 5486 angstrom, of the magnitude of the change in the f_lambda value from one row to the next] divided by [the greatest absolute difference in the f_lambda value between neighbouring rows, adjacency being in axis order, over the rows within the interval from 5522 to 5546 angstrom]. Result 1.1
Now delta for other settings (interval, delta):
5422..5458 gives 0.028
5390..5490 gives 0.010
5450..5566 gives 0.009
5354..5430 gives 0.013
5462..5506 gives 0.023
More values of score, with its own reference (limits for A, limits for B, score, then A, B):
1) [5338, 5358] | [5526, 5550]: 0.2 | 0.48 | 0.24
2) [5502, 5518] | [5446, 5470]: -0.6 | 0.21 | 0.78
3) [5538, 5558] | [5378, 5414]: -0.3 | 0.25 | 0.52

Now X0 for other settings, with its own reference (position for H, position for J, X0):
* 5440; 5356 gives 2.5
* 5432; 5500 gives 0.7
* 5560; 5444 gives -0.7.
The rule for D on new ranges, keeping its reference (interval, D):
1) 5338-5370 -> 5352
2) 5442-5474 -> 5452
